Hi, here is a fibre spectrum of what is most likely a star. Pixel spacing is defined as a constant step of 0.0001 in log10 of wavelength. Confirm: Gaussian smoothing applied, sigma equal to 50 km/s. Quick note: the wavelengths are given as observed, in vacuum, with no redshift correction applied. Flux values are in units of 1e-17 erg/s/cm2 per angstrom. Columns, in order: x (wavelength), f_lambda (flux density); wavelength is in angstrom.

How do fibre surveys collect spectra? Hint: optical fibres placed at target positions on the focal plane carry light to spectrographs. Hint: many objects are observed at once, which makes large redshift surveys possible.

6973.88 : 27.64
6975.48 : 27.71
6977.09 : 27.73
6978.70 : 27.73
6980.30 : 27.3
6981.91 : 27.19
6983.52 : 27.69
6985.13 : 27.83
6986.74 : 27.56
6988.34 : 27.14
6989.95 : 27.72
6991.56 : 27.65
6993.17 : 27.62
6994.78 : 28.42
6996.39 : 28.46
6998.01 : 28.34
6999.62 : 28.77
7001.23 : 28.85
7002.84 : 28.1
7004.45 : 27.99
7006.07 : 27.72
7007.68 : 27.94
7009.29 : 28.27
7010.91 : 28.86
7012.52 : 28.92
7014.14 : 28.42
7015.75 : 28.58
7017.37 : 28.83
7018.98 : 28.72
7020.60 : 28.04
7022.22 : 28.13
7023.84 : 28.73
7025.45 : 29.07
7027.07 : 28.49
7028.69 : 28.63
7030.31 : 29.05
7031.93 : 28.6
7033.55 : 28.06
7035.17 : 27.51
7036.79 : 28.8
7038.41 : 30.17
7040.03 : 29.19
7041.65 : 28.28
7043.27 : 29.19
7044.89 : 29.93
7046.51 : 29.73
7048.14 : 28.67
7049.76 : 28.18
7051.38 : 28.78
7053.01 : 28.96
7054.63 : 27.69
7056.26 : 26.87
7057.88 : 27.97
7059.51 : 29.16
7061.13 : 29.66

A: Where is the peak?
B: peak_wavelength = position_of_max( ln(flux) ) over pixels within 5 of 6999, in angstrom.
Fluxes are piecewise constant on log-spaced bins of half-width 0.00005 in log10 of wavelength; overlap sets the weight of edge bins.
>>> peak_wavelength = 7001.23 angstrom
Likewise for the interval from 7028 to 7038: 7030.31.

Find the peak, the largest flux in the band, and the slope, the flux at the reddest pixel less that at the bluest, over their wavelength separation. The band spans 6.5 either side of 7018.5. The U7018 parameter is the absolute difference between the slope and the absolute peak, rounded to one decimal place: 28.9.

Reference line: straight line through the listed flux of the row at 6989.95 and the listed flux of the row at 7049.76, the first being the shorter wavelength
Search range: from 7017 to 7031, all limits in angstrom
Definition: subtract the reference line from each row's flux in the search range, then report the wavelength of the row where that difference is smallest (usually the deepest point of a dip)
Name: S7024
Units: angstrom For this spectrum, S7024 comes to 7020.60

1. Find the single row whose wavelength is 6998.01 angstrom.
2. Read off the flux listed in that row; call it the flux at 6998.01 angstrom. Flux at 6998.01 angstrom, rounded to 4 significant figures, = 28.34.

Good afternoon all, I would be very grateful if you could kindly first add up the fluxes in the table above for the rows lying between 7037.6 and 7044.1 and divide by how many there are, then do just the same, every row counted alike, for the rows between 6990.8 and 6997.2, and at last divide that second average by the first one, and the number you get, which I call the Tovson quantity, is 0.96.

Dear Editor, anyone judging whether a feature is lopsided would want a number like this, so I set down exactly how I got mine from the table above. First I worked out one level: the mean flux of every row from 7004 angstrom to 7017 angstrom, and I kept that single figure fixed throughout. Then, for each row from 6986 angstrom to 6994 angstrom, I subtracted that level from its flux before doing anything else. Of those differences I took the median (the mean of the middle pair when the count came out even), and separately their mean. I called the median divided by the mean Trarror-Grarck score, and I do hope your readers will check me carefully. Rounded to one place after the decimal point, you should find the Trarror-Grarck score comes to 0.9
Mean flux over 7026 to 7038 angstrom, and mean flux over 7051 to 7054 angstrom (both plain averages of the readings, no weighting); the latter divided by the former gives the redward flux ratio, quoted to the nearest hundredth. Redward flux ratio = 1.01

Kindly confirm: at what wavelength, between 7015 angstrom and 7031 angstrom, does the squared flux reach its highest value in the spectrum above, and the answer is 7025.45 angstrom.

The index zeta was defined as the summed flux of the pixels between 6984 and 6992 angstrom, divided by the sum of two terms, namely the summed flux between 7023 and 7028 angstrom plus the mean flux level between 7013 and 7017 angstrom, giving 1.2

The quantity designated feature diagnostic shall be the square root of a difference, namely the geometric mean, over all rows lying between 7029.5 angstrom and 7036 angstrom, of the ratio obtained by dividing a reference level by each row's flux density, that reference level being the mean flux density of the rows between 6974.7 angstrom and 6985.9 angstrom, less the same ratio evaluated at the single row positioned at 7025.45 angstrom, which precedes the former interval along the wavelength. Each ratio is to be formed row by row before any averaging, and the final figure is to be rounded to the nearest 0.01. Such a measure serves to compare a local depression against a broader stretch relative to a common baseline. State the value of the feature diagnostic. 0.16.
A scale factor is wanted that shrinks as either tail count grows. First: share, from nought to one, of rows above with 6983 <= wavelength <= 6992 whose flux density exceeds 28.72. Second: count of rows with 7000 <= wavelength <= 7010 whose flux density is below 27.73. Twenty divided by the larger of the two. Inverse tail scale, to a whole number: 20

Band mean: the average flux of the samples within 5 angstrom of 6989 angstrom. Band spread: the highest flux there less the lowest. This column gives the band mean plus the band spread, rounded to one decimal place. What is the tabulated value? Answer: 28.3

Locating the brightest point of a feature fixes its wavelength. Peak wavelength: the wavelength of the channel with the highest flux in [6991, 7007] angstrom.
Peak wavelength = 7001.23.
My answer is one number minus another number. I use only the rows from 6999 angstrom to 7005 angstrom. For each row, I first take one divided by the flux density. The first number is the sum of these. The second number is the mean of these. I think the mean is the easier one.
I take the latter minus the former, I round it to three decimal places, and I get -0.106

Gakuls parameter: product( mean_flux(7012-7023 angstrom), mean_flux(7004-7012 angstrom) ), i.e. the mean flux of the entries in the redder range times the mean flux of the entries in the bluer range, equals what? 803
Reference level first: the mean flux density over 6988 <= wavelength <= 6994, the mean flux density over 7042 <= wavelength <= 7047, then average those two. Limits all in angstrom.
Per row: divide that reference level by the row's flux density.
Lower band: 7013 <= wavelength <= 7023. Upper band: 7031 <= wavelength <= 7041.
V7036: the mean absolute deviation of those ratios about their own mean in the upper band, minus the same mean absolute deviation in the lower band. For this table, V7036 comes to 0.014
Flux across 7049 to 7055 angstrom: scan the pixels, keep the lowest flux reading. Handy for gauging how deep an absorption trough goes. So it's 27.69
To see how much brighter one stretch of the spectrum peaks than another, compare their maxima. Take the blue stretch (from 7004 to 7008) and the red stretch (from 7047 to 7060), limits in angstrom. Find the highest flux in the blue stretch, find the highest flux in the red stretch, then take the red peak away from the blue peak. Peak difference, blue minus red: -1.17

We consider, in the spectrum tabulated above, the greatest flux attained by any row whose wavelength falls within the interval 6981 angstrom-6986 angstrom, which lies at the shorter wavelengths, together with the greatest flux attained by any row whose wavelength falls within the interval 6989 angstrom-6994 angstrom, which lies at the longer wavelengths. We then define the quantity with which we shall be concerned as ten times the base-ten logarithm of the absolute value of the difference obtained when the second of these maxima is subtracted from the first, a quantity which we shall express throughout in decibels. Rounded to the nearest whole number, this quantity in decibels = -10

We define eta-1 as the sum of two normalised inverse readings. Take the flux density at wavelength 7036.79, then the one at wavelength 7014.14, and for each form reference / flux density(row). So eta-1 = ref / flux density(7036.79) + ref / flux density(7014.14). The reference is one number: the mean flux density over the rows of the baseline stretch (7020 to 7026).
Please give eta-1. 1.99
